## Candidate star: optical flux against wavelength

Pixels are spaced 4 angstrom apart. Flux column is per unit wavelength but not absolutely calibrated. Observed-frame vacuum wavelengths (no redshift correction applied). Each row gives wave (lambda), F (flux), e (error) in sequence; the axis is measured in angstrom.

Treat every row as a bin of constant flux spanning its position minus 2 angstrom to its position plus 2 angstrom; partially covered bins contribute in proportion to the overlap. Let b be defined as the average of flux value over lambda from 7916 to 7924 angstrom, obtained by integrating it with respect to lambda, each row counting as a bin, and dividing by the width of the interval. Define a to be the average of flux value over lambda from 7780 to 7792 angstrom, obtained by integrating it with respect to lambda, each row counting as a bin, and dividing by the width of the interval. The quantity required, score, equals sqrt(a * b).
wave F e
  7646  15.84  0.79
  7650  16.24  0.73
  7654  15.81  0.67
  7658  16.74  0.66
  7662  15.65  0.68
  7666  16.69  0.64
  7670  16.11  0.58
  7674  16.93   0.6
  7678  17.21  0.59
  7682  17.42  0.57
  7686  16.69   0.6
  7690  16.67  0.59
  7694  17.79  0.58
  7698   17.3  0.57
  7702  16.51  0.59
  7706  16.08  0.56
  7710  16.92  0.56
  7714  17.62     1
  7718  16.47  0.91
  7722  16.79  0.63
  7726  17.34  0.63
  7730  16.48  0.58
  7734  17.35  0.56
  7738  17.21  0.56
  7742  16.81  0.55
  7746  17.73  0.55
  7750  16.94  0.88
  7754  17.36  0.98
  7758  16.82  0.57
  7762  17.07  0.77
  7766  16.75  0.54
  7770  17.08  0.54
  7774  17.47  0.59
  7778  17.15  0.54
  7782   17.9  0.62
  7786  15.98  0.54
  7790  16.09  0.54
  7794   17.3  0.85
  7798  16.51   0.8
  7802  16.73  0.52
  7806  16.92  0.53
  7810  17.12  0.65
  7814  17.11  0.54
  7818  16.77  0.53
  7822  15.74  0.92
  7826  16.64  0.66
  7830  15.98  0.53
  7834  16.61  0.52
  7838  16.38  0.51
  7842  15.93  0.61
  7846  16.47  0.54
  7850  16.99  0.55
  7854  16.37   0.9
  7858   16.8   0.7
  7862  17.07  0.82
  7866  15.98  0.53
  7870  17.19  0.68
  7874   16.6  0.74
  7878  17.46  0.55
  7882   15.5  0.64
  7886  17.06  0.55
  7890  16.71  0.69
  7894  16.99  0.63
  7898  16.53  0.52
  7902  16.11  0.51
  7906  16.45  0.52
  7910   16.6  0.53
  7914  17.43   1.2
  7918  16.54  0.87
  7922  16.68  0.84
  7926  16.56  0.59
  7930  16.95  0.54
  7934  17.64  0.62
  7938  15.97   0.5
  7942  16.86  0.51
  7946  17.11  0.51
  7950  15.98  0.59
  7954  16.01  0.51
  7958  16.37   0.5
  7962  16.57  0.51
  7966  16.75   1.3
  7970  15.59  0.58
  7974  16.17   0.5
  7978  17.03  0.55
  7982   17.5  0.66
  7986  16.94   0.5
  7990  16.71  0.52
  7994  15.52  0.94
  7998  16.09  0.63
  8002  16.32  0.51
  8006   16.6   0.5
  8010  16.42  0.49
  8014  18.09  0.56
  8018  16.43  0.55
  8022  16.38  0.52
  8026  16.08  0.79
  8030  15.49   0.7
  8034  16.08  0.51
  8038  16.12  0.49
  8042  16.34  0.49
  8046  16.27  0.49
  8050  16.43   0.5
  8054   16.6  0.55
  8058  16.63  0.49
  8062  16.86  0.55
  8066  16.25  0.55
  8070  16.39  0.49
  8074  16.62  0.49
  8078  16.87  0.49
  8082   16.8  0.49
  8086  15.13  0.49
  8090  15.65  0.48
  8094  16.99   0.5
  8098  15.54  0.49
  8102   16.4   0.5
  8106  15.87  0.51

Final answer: 16.6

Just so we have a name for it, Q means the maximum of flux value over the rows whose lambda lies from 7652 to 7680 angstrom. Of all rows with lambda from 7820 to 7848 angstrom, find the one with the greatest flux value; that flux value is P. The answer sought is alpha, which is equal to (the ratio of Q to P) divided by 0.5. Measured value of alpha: 2.069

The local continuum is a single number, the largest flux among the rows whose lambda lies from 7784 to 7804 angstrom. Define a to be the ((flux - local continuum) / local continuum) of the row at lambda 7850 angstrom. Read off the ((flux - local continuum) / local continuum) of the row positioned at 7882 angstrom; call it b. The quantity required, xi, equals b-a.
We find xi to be -0.09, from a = -0.018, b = -0.10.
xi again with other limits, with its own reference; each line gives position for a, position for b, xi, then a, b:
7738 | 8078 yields -0.02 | -0.005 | -0.02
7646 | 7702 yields 0.04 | -0.084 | -0.05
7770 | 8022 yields -0.04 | -0.013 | -0.05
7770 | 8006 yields -0.03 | -0.013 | -0.04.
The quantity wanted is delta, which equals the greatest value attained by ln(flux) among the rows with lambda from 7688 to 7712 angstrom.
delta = 2.88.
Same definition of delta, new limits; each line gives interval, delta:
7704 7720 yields 2.87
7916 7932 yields 2.83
